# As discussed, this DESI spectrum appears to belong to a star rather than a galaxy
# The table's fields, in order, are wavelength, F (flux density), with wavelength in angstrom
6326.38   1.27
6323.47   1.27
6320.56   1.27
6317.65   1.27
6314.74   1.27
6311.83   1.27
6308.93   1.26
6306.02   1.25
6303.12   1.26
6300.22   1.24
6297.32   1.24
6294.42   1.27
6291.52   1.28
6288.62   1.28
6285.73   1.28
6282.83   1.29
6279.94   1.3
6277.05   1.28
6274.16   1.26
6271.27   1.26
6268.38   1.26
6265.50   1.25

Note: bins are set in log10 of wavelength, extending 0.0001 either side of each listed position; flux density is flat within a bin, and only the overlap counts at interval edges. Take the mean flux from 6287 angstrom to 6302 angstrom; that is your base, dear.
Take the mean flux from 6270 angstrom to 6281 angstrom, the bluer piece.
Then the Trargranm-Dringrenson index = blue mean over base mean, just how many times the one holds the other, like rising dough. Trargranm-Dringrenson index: 1.010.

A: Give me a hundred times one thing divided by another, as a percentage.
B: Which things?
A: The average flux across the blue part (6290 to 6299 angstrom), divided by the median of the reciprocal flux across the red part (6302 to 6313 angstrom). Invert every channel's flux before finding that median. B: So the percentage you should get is 159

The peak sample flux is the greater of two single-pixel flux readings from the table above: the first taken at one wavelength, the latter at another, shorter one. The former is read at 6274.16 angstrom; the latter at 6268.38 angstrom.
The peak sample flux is 1.26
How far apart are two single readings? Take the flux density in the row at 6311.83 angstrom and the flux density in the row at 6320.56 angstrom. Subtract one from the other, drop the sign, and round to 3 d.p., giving 0.000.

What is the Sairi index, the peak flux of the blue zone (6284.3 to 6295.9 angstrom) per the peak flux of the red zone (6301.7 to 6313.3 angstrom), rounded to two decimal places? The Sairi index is 1.01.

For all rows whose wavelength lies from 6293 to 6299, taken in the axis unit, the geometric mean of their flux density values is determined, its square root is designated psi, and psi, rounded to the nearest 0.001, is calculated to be 1.120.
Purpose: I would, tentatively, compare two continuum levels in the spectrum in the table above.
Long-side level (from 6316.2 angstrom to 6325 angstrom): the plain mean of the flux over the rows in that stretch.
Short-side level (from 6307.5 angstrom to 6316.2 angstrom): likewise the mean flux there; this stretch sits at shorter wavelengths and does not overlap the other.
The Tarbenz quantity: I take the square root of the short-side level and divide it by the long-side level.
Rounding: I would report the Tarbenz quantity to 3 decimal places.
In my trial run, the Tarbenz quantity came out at 0.886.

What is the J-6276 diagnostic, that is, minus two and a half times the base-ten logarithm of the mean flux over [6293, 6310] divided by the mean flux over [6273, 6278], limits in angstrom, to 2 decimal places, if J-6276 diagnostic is 0.01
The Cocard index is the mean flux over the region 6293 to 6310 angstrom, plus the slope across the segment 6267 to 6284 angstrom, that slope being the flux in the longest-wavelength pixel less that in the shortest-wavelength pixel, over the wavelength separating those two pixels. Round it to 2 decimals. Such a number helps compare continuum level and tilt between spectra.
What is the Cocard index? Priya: 1.26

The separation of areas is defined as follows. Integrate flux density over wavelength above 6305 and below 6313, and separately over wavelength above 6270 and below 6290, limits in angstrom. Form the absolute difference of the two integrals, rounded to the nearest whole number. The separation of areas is 15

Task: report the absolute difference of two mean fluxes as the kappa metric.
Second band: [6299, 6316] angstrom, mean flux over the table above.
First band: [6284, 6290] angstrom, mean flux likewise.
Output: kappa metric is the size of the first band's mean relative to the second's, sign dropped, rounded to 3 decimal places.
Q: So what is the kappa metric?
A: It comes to 0.022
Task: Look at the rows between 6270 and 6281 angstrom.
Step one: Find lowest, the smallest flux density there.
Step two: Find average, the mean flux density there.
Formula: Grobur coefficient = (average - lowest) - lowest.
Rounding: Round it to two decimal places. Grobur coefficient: -1.25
